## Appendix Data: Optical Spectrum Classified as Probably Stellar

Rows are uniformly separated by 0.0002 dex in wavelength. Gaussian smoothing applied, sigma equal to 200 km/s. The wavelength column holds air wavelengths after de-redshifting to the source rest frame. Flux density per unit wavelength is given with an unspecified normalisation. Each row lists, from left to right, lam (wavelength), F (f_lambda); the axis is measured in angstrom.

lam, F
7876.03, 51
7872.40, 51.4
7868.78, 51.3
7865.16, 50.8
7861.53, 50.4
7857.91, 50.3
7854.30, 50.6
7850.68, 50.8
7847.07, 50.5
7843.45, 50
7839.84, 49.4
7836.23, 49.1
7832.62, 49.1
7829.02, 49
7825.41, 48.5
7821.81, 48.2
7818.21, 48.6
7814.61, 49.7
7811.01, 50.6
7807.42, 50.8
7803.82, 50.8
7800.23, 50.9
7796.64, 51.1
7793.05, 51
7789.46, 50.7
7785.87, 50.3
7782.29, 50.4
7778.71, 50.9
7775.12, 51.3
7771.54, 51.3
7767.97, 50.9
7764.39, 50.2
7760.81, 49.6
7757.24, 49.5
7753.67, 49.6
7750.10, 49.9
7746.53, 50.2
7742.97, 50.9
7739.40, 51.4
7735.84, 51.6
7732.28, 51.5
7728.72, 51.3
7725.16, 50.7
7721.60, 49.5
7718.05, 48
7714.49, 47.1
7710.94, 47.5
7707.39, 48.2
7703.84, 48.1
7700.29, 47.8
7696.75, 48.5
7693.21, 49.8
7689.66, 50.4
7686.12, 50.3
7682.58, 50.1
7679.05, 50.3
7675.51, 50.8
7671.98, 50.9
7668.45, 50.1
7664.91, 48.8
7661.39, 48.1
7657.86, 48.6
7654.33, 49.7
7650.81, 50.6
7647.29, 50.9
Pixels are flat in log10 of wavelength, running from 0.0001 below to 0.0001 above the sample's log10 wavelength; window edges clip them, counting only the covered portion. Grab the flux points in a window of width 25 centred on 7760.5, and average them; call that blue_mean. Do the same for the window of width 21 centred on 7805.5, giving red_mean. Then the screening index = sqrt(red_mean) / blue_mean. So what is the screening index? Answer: 0.142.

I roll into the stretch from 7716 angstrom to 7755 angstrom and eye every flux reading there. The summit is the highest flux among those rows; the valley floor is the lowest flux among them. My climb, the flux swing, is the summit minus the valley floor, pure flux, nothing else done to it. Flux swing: 3.6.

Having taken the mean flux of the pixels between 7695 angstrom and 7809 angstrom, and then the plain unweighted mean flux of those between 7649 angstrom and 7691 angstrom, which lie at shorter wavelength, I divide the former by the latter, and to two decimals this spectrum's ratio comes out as 1.00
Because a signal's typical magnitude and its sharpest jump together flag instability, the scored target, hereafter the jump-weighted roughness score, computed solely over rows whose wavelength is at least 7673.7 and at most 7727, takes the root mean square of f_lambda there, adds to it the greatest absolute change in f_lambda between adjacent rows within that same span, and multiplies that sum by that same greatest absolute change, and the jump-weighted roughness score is 76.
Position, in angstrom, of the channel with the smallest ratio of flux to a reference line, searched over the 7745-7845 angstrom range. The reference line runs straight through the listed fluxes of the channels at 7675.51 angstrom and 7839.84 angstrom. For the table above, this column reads 7821.81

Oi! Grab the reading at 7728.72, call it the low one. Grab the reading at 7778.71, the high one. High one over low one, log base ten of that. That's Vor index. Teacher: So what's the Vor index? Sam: -0.003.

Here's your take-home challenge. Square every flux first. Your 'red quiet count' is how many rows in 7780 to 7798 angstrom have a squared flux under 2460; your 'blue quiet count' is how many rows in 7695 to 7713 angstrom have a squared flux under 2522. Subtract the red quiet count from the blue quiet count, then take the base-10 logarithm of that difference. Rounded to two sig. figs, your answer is 0.70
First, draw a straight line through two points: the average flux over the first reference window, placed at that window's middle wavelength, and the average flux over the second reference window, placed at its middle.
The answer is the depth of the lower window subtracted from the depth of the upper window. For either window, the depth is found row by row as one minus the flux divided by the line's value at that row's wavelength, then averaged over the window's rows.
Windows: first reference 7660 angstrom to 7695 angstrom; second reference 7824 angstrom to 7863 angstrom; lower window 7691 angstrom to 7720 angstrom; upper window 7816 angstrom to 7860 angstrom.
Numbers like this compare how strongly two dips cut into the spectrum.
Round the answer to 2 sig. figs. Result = -0.030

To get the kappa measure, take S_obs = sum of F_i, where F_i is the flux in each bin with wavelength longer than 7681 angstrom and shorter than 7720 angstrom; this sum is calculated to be 536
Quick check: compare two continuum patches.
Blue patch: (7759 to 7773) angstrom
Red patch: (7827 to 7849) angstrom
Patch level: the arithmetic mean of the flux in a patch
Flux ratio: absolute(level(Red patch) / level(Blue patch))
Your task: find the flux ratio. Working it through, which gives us 0.98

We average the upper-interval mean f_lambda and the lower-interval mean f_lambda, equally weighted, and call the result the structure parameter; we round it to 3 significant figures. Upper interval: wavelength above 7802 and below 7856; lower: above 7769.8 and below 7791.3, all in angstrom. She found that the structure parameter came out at 50.3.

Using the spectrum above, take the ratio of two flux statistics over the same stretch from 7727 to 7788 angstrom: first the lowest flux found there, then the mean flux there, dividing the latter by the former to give 1.023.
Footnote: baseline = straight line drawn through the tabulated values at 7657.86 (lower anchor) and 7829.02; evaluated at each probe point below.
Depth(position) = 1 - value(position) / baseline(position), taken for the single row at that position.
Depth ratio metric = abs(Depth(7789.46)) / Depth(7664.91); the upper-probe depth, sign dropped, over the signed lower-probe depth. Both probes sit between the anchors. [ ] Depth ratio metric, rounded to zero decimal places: -10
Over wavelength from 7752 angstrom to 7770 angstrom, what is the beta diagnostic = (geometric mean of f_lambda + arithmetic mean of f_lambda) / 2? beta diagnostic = 50.0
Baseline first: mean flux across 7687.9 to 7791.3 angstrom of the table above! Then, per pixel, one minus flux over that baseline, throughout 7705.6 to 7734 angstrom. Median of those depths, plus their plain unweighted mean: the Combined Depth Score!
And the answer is 0.035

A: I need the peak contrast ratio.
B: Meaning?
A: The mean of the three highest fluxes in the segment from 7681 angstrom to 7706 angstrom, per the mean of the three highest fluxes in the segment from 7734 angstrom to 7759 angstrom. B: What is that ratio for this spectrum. 0.98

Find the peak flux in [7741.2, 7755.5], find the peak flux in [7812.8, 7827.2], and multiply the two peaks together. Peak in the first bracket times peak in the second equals 2530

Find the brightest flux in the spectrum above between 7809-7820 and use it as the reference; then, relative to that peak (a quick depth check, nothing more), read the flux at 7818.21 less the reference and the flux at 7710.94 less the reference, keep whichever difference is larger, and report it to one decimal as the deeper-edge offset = -2.0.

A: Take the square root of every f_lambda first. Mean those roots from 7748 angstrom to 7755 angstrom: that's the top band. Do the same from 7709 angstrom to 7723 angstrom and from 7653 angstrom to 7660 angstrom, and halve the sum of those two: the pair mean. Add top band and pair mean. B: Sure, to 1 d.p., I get 14.0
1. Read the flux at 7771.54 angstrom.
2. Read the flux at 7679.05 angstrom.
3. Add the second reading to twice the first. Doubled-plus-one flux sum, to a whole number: 153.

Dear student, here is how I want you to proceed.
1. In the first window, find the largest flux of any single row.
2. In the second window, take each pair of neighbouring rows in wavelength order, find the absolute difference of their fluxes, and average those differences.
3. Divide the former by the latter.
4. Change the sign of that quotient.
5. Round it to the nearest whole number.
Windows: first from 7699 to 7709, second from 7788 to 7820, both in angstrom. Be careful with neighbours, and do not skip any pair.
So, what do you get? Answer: -133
